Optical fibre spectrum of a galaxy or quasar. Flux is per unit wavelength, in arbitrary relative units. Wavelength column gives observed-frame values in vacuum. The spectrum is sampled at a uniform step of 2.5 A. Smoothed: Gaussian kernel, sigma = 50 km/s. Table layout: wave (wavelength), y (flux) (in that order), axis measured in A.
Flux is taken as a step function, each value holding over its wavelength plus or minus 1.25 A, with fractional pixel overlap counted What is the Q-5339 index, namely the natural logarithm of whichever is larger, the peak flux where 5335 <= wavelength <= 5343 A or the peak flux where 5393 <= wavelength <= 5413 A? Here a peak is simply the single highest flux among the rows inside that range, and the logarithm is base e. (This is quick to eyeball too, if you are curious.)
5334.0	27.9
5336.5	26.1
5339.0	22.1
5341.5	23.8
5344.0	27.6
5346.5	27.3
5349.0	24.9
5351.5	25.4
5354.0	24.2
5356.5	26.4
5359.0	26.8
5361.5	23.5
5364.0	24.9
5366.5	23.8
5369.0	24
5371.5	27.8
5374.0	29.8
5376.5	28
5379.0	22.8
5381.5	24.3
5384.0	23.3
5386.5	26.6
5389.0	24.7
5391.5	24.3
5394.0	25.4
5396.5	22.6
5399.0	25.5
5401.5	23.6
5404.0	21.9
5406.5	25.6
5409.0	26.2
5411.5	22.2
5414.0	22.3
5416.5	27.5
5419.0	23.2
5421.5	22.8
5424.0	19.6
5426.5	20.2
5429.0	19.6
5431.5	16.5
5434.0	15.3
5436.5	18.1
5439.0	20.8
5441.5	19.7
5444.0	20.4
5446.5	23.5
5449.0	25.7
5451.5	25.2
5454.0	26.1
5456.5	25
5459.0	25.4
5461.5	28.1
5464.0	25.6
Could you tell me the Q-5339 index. 3.27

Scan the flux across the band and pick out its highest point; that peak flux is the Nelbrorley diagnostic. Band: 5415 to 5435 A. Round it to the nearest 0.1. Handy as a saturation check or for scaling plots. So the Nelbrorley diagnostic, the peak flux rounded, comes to 27.5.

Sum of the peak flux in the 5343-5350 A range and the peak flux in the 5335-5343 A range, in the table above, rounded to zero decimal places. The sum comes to 54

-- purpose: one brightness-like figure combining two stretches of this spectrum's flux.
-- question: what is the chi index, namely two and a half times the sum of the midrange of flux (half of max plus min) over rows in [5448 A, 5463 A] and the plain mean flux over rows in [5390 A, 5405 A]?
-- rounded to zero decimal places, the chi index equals 126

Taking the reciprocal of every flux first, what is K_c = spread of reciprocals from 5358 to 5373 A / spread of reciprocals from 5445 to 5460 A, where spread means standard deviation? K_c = 1.84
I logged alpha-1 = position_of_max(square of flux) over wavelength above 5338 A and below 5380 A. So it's 5374.0 A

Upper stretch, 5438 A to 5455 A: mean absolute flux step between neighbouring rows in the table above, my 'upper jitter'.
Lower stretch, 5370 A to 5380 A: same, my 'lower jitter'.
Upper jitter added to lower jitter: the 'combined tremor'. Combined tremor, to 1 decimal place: 4.4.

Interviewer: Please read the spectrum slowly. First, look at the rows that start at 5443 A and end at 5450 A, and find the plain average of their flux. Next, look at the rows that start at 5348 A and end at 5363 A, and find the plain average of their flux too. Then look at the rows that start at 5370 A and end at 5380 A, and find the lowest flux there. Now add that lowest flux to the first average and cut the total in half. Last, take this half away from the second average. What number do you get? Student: 2.2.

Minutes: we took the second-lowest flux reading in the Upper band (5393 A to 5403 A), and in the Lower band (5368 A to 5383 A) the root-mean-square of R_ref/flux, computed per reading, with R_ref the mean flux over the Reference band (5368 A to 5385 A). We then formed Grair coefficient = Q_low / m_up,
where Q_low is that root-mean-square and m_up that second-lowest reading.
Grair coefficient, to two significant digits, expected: 0.042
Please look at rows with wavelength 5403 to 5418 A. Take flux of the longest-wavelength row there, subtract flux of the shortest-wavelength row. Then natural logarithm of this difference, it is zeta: 1.7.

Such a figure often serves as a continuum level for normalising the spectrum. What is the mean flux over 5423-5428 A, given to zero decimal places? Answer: 20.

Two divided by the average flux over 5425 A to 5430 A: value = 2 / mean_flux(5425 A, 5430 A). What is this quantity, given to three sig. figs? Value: 0.101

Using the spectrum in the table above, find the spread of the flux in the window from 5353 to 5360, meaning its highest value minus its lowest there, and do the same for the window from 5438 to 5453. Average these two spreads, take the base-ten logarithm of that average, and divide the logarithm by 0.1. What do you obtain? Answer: 6.3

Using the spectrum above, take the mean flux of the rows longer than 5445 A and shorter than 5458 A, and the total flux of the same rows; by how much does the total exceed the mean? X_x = 100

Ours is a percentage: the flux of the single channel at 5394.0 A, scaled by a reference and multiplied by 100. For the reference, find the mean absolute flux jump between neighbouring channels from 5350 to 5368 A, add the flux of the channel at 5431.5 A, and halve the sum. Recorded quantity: 281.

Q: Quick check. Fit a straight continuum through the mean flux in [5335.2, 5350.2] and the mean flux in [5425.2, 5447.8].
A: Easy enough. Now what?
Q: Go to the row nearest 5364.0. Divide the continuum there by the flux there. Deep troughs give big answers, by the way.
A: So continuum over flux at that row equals 0.96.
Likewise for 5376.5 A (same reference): 0.83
